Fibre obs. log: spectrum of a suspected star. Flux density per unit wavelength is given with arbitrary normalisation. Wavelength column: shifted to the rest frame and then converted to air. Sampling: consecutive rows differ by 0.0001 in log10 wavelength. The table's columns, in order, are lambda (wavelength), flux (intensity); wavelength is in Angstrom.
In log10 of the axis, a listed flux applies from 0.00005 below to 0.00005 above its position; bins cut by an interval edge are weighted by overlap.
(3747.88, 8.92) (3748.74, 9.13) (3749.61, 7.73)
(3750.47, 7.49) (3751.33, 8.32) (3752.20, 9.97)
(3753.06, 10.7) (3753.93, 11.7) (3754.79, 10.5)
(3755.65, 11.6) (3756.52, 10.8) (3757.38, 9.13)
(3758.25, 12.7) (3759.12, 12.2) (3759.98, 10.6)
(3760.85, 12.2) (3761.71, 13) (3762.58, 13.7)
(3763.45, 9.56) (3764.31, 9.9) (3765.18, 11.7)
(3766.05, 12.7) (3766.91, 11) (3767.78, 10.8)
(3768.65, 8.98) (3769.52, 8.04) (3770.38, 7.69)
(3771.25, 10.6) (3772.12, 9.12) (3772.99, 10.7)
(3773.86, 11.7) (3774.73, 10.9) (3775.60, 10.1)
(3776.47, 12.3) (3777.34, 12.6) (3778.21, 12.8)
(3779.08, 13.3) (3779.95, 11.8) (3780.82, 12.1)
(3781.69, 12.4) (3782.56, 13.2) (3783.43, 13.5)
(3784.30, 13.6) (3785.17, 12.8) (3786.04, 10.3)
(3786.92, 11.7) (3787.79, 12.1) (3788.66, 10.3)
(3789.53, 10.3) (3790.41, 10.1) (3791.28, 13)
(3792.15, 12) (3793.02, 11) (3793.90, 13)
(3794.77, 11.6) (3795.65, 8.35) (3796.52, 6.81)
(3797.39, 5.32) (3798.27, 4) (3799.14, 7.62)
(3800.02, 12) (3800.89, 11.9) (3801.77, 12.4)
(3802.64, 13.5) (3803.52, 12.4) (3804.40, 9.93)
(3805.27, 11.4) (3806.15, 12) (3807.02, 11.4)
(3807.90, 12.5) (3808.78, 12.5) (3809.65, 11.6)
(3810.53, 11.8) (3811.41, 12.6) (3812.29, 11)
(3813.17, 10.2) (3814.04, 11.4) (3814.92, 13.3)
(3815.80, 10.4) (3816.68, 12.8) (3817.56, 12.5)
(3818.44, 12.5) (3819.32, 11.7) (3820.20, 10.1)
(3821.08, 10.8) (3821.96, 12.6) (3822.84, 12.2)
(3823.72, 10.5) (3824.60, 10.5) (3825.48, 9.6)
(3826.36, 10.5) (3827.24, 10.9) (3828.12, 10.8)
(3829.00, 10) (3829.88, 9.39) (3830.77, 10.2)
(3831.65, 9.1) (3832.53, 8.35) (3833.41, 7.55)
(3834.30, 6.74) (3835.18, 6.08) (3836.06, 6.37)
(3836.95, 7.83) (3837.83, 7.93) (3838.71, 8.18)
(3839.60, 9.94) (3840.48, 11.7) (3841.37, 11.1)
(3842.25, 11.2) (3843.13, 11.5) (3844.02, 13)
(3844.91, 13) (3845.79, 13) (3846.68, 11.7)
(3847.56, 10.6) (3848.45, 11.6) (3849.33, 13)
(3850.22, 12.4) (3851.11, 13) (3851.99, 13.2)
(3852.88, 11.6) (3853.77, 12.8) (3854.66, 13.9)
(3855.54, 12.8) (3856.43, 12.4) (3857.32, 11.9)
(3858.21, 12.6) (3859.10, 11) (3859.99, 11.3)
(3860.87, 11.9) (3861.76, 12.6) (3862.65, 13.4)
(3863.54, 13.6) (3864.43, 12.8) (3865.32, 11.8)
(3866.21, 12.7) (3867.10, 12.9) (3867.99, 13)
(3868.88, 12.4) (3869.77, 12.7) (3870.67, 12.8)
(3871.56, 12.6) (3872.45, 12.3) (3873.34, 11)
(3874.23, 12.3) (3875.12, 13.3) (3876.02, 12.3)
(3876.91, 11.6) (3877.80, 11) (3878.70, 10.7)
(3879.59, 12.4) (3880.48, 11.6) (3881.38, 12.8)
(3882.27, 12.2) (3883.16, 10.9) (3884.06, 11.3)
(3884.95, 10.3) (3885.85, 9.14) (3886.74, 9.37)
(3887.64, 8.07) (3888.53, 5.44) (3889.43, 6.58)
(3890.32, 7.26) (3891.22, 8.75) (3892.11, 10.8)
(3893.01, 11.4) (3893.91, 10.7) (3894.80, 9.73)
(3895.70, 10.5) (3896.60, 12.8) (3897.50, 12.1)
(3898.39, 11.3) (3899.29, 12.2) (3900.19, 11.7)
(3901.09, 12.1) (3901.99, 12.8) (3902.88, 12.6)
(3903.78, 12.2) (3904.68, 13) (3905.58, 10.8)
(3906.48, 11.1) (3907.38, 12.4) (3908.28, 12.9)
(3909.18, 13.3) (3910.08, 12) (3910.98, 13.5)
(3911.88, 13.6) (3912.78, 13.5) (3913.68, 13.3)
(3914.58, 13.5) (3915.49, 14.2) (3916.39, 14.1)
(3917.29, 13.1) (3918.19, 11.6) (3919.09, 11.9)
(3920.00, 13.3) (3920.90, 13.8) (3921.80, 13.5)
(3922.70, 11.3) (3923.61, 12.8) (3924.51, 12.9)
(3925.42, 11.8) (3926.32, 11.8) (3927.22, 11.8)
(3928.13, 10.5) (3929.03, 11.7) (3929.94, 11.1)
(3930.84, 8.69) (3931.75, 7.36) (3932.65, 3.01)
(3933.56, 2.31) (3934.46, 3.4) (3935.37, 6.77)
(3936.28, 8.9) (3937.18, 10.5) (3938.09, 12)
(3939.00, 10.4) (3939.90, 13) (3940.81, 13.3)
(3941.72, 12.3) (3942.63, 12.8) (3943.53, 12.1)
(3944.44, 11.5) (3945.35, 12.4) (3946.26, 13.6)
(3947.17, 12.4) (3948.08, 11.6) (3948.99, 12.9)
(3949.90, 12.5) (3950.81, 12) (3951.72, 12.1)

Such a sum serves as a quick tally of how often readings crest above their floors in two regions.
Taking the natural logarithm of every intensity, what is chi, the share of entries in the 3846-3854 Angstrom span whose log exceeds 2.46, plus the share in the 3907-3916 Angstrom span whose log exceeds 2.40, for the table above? 1.56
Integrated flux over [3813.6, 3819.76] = 74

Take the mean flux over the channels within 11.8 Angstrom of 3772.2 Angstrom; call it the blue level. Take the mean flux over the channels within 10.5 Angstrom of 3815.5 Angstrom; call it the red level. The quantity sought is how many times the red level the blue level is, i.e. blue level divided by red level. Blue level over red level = 0.98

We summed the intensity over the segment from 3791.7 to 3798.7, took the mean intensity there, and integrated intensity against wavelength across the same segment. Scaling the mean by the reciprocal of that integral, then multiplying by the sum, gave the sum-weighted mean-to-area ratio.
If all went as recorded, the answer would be 10.3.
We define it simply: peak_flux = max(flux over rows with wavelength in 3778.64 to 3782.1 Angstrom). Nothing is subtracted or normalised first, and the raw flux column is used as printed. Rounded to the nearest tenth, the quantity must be 13.3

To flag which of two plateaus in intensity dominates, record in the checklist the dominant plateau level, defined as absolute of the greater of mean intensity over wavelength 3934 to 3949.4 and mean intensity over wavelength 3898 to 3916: 12.6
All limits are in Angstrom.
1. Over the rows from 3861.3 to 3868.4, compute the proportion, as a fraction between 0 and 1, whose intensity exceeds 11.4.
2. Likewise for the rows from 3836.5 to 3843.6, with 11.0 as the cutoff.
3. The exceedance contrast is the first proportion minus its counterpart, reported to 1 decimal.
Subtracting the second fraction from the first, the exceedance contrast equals 0.5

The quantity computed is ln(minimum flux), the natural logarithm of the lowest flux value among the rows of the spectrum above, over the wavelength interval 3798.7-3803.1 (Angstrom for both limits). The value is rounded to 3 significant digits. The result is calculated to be 2.03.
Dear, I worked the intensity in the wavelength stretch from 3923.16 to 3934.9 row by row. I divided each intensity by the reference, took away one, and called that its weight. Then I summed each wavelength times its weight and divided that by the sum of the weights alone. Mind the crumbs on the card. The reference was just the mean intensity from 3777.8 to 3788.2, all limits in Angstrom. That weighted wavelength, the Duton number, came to 3932.5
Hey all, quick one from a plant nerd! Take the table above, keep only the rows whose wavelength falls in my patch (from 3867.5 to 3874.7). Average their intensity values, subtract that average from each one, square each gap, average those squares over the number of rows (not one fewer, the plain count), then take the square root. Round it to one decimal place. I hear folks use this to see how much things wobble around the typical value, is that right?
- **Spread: 0.6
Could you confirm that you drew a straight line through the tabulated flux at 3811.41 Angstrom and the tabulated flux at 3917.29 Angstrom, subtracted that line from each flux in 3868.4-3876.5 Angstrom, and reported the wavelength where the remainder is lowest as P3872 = 3873.34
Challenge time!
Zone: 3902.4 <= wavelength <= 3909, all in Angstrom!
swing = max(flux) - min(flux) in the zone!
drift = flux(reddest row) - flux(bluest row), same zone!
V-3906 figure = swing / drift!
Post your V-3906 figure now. 7.3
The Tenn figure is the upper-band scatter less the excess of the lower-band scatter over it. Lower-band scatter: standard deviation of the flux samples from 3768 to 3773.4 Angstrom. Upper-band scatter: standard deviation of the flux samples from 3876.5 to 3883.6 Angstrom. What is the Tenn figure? 0.3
